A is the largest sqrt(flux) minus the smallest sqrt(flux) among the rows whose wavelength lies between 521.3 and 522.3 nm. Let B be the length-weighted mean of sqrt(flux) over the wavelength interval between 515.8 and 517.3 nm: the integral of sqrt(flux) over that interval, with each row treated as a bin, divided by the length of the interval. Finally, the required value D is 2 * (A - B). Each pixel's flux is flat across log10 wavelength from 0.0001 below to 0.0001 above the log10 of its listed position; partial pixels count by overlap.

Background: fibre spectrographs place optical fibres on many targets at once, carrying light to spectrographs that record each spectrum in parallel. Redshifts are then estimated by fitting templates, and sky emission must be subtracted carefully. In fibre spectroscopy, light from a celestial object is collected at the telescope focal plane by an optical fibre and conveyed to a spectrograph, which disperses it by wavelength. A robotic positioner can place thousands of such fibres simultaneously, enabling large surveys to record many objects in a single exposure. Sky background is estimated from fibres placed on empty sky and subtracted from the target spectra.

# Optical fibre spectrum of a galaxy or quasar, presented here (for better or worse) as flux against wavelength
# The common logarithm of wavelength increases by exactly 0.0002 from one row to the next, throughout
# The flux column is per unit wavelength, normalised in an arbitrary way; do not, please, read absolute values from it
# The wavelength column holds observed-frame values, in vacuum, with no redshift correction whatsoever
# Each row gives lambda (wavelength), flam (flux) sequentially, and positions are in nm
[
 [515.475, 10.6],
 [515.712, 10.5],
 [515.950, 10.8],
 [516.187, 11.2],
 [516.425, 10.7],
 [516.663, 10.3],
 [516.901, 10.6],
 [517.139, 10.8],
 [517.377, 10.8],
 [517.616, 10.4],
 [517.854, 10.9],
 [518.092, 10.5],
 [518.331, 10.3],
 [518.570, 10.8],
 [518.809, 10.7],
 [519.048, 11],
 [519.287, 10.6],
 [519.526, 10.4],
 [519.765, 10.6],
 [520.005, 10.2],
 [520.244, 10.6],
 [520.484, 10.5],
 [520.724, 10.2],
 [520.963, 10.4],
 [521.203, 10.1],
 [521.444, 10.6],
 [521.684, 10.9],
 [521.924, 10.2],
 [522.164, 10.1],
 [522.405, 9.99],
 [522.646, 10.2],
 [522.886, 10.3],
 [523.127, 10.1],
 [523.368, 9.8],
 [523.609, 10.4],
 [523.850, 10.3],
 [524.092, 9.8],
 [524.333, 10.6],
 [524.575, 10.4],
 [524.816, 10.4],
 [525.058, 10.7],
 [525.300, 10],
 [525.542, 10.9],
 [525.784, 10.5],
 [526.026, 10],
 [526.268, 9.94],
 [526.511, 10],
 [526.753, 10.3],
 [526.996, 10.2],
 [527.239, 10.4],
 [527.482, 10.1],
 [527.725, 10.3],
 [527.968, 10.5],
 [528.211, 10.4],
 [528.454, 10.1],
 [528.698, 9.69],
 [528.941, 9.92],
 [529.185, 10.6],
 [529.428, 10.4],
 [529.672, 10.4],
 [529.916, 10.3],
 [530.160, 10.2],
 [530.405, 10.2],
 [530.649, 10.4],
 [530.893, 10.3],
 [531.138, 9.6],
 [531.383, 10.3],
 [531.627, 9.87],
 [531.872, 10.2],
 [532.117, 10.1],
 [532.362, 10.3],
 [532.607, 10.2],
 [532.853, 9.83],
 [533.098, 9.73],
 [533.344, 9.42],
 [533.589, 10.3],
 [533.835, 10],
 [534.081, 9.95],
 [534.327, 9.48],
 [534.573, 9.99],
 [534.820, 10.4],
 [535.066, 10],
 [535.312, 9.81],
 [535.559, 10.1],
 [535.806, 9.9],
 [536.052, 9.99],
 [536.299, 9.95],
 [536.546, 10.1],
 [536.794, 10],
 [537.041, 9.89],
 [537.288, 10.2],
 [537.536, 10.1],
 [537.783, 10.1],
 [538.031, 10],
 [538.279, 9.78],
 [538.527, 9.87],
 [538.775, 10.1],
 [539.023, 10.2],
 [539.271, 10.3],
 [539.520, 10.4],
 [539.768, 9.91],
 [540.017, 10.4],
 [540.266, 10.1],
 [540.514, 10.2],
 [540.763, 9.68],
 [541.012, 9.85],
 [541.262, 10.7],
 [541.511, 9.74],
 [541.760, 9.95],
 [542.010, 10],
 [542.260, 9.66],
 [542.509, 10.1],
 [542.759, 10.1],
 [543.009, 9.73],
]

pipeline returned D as -6.30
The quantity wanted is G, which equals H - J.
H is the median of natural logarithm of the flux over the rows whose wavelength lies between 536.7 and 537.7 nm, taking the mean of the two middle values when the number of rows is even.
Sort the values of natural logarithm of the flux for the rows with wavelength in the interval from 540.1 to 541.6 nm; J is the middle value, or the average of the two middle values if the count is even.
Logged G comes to 0.01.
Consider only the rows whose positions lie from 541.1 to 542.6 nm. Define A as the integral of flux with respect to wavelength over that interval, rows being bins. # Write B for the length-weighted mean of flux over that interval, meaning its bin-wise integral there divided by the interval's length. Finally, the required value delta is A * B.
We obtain 151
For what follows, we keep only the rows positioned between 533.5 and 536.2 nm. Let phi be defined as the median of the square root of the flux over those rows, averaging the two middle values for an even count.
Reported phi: 3.16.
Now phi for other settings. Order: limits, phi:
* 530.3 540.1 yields 3.17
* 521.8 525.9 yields 3.21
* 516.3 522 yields 3.26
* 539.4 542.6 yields 3.16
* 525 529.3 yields 3.20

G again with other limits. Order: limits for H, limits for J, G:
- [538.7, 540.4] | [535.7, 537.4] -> 0.02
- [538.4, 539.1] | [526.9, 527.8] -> -0.01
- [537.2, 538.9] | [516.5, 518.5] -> -0.04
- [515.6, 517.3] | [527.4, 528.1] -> 0.04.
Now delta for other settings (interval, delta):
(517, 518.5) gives 169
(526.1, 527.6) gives 154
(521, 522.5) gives 160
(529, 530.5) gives 160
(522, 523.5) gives 153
